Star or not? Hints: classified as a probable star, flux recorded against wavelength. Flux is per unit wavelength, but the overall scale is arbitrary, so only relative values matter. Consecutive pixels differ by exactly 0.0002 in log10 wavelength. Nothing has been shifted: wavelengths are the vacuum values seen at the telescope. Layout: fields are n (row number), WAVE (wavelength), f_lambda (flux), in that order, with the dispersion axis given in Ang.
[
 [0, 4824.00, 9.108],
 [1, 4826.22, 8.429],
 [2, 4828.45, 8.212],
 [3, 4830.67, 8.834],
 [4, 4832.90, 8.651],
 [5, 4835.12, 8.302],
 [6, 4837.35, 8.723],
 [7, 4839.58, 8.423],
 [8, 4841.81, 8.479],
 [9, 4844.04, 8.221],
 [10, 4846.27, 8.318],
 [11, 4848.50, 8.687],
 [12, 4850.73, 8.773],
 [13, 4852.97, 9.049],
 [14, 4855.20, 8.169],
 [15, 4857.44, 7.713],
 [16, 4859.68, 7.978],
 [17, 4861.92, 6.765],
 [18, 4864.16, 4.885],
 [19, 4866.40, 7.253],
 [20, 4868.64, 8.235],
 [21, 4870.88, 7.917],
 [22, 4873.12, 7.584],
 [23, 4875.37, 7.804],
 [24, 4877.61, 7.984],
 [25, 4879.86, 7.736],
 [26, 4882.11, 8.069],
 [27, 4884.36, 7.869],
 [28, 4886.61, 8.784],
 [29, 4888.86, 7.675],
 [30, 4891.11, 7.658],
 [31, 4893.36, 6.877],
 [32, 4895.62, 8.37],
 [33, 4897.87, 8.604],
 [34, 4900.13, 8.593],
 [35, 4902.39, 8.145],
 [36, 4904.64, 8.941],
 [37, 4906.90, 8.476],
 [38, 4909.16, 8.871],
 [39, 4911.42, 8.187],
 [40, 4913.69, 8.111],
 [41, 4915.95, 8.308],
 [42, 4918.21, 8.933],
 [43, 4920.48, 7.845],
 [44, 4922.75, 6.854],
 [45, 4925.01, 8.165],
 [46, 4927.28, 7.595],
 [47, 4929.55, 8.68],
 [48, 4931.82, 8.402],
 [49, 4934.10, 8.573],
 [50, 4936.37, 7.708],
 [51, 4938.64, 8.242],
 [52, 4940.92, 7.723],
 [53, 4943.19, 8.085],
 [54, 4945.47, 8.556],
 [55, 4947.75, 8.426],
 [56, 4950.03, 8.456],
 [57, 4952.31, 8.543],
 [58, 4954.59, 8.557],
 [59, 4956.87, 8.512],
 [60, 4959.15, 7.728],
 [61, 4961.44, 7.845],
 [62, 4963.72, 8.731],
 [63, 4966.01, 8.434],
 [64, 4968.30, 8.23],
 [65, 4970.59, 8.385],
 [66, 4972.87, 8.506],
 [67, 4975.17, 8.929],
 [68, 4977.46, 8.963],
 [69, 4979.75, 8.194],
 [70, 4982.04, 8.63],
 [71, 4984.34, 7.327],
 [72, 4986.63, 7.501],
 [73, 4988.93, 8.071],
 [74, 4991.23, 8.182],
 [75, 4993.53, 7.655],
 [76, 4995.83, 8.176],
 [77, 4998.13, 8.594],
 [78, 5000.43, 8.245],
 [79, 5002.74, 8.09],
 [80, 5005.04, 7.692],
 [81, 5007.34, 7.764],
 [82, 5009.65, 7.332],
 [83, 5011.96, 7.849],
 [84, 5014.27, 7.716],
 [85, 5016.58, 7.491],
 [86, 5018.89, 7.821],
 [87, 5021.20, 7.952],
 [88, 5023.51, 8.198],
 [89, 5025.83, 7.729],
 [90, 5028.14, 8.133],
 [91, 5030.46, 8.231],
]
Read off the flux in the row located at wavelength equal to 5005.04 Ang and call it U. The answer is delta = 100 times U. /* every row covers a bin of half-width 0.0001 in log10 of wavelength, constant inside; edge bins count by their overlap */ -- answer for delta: 769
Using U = 7.692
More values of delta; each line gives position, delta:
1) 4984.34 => 733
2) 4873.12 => 758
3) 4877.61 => 798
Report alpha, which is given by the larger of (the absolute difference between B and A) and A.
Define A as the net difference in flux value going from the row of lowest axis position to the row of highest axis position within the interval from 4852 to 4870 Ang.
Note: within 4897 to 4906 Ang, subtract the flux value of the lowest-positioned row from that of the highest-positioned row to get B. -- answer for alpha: 1.2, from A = -0.8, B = 0.3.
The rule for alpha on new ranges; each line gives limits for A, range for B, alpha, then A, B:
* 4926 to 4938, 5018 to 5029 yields 0.2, 0.1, 0.3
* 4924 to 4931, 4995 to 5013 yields 0.8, 0.5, -0.3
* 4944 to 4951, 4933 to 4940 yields 0.2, -0.1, -0.3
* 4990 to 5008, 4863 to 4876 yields 3.3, -0.4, 2.9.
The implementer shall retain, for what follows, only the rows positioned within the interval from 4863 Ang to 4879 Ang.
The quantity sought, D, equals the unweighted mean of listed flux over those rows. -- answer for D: 7.4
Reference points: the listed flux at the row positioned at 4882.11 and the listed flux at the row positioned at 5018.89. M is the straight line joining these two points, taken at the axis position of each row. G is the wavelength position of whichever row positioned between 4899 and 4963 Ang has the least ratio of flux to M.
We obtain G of 4922.75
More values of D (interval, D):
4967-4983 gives 8.5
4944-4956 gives 8.5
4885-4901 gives 8.1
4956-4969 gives 8.2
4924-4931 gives 8.1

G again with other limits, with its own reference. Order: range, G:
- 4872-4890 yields 4873.12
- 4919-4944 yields 4922.75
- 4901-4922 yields 4920.48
